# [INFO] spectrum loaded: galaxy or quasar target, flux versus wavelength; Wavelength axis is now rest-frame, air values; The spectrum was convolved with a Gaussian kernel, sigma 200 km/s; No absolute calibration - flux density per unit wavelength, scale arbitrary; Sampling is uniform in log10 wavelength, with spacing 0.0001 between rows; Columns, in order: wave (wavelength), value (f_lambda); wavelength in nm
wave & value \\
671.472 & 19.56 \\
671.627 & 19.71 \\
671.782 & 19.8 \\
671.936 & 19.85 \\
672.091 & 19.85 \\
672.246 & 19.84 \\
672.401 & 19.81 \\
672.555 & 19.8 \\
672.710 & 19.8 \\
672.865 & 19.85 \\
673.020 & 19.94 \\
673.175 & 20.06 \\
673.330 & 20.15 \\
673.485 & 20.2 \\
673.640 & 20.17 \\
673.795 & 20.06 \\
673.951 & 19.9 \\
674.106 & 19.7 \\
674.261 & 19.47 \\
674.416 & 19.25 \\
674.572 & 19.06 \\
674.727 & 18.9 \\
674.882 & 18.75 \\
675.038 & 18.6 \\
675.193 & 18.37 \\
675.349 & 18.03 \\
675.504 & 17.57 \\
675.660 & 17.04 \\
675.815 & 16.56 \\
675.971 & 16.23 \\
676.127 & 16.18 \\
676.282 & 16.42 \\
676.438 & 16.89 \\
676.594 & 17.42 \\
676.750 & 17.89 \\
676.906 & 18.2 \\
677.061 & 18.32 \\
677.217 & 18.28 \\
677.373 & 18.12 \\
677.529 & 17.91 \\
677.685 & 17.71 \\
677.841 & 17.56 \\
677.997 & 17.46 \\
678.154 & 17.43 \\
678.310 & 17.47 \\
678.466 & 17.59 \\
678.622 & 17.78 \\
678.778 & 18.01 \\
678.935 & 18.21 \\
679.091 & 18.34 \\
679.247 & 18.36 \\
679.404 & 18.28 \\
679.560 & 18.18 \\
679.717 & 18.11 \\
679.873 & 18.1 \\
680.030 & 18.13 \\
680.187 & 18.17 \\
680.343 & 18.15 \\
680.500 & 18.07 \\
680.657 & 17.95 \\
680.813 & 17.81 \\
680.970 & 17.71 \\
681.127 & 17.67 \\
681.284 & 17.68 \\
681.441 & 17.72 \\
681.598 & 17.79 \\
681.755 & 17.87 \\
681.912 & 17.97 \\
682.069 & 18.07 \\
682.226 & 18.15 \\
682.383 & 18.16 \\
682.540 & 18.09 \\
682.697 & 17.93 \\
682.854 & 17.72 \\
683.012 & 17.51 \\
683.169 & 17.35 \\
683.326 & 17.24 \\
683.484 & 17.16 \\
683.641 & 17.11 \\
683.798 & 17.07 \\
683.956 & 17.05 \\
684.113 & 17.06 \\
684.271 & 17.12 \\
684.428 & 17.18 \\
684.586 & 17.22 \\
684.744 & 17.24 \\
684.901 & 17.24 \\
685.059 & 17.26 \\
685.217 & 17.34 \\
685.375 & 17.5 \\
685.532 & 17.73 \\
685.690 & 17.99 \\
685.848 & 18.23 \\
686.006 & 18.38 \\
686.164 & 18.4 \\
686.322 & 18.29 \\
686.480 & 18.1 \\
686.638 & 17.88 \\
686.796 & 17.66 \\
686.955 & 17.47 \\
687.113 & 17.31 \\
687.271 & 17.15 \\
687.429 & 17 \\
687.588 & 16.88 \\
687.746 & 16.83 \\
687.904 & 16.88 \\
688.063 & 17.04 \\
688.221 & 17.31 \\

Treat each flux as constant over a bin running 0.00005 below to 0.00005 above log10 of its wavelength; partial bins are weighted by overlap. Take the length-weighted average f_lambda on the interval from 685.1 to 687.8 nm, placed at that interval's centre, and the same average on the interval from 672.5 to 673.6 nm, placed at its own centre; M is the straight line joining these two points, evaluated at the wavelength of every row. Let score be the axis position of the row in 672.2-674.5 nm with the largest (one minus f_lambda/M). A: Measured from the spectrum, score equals 674.416 nm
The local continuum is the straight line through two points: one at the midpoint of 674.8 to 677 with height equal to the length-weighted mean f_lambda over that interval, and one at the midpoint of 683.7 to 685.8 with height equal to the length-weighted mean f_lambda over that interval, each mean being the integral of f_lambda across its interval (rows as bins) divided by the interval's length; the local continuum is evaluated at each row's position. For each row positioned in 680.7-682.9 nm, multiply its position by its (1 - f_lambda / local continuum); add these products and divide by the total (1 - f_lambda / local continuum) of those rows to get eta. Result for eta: 681.97 nm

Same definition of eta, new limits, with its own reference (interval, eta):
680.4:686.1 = 682.67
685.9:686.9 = 686.32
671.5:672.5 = 672.02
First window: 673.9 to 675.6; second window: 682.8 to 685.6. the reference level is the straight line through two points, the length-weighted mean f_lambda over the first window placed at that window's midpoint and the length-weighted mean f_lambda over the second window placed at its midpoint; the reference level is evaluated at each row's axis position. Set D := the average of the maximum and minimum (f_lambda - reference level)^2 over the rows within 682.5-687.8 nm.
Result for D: 1.0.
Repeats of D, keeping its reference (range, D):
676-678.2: 3.0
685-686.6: 1.1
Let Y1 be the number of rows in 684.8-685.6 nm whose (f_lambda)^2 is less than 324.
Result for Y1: 5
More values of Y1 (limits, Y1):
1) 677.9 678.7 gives 5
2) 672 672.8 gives 0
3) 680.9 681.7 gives 5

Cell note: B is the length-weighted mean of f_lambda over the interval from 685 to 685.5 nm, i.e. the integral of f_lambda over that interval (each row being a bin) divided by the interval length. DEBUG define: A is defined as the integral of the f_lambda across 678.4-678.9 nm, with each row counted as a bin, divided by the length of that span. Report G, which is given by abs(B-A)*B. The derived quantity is 7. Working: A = 17.8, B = 17.4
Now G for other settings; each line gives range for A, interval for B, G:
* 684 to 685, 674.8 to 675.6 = 19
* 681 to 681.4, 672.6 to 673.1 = 43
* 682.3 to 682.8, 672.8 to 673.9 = 40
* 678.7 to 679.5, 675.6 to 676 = 27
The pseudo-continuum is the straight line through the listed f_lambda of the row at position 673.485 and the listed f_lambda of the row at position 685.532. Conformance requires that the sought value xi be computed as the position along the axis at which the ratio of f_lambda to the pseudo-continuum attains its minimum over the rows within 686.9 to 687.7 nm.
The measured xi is 687.588 nm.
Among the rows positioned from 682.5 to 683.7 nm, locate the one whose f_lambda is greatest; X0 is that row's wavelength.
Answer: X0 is 682.540 nm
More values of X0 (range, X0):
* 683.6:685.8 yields 685.690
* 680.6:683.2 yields 682.383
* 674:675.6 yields 674.106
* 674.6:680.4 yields 674.727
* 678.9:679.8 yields 679.247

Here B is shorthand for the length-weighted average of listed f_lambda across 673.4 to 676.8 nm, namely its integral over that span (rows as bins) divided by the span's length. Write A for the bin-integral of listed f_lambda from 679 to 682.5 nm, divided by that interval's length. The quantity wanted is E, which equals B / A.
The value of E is 1.016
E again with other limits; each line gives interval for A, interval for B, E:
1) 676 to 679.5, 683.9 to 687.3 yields 0.994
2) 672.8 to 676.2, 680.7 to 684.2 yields 0.937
